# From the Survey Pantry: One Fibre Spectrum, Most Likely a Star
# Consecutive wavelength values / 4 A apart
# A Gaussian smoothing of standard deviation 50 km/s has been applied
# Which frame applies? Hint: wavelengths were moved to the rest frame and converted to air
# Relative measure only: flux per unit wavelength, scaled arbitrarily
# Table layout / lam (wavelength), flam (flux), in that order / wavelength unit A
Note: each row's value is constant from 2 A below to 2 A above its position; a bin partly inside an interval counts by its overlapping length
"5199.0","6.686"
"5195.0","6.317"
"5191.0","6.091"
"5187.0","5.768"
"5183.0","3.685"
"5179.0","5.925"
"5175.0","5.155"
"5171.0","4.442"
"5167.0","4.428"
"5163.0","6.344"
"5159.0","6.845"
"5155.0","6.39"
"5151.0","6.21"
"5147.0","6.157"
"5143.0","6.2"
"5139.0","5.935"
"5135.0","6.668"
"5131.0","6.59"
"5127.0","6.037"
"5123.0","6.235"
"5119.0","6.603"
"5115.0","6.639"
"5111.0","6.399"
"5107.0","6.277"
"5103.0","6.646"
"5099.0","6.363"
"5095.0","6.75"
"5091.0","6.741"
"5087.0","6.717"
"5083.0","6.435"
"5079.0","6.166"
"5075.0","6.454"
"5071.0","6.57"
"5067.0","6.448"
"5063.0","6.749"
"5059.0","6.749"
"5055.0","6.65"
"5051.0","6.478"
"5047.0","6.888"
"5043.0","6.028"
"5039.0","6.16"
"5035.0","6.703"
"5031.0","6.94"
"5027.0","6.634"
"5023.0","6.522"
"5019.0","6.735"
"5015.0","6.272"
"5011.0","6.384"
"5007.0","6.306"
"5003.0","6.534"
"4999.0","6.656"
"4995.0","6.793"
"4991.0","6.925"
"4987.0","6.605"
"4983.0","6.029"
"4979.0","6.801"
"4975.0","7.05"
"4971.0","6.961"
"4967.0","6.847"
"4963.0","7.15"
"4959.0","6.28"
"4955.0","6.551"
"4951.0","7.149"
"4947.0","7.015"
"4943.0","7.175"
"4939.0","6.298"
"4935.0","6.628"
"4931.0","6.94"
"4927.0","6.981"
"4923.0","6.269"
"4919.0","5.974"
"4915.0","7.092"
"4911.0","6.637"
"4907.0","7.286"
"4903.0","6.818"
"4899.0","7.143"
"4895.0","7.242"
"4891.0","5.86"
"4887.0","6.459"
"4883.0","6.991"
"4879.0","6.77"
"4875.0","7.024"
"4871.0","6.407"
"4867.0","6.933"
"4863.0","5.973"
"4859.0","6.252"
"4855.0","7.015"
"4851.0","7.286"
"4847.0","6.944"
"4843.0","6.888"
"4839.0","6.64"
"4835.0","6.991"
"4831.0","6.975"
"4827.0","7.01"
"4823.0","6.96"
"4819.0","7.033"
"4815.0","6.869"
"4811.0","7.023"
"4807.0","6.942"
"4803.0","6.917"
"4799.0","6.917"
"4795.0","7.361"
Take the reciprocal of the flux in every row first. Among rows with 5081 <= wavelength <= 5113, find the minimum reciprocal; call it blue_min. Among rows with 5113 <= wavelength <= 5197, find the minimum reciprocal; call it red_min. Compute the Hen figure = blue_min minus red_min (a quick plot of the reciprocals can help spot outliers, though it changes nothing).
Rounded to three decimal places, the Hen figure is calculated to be 0.002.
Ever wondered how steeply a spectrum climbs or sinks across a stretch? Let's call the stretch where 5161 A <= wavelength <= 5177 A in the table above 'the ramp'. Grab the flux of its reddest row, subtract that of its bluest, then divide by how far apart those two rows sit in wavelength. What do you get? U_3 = -0.10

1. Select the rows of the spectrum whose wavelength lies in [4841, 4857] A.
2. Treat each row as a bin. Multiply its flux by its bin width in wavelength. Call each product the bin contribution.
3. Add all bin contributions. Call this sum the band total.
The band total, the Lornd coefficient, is 113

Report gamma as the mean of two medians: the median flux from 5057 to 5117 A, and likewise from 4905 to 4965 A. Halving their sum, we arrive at 6.8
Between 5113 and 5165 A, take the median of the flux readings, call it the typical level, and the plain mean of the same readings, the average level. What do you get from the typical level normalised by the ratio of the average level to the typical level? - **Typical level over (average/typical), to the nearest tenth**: 6.3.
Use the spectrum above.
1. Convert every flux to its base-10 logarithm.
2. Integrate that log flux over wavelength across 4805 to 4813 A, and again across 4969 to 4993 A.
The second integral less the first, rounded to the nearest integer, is 13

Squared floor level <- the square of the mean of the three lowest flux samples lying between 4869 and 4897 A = 39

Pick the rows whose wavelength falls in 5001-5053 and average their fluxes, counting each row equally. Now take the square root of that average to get 2.55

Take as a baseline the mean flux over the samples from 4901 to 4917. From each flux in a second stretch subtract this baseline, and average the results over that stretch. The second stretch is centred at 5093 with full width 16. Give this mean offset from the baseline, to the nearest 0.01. -0.32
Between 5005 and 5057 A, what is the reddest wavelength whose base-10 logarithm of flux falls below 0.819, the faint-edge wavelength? 5051.0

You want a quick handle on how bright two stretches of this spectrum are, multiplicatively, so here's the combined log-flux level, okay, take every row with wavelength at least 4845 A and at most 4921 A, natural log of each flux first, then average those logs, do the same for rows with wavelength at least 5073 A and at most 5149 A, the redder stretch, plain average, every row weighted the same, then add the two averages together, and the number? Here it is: 3.765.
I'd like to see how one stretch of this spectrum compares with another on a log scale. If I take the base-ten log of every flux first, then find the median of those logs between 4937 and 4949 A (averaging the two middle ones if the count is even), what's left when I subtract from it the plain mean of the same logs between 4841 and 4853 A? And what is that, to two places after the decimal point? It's 0.00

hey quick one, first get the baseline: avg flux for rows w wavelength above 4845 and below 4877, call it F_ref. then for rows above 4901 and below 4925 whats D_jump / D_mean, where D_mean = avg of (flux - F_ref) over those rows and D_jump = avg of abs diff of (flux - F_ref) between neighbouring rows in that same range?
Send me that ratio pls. -12.0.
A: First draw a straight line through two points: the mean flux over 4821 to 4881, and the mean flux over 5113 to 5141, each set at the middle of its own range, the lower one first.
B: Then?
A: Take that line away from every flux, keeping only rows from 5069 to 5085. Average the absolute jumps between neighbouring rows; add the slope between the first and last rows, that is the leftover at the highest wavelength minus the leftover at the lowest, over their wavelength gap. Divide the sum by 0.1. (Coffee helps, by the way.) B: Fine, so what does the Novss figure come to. 2.1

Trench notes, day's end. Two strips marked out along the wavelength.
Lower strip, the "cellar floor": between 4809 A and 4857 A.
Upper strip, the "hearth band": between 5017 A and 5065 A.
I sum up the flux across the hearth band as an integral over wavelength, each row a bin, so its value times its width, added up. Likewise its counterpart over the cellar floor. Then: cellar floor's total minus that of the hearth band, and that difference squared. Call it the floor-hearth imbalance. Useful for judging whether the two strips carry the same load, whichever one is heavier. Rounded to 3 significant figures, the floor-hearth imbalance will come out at 309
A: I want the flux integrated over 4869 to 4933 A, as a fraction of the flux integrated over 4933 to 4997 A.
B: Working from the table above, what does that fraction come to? 1.00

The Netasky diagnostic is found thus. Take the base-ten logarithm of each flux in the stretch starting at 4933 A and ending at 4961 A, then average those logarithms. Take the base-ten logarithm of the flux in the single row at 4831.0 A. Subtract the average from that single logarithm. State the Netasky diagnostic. 0.02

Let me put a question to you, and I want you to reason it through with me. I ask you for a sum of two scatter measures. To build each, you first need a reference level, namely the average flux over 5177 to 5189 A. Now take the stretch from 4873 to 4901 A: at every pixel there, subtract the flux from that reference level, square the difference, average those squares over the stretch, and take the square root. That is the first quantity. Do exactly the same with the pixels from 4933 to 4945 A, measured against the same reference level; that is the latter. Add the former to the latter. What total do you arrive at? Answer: 3.33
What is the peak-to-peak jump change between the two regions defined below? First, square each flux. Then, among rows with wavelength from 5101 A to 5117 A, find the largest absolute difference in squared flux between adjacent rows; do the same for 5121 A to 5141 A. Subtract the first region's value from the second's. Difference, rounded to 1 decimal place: 4.5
